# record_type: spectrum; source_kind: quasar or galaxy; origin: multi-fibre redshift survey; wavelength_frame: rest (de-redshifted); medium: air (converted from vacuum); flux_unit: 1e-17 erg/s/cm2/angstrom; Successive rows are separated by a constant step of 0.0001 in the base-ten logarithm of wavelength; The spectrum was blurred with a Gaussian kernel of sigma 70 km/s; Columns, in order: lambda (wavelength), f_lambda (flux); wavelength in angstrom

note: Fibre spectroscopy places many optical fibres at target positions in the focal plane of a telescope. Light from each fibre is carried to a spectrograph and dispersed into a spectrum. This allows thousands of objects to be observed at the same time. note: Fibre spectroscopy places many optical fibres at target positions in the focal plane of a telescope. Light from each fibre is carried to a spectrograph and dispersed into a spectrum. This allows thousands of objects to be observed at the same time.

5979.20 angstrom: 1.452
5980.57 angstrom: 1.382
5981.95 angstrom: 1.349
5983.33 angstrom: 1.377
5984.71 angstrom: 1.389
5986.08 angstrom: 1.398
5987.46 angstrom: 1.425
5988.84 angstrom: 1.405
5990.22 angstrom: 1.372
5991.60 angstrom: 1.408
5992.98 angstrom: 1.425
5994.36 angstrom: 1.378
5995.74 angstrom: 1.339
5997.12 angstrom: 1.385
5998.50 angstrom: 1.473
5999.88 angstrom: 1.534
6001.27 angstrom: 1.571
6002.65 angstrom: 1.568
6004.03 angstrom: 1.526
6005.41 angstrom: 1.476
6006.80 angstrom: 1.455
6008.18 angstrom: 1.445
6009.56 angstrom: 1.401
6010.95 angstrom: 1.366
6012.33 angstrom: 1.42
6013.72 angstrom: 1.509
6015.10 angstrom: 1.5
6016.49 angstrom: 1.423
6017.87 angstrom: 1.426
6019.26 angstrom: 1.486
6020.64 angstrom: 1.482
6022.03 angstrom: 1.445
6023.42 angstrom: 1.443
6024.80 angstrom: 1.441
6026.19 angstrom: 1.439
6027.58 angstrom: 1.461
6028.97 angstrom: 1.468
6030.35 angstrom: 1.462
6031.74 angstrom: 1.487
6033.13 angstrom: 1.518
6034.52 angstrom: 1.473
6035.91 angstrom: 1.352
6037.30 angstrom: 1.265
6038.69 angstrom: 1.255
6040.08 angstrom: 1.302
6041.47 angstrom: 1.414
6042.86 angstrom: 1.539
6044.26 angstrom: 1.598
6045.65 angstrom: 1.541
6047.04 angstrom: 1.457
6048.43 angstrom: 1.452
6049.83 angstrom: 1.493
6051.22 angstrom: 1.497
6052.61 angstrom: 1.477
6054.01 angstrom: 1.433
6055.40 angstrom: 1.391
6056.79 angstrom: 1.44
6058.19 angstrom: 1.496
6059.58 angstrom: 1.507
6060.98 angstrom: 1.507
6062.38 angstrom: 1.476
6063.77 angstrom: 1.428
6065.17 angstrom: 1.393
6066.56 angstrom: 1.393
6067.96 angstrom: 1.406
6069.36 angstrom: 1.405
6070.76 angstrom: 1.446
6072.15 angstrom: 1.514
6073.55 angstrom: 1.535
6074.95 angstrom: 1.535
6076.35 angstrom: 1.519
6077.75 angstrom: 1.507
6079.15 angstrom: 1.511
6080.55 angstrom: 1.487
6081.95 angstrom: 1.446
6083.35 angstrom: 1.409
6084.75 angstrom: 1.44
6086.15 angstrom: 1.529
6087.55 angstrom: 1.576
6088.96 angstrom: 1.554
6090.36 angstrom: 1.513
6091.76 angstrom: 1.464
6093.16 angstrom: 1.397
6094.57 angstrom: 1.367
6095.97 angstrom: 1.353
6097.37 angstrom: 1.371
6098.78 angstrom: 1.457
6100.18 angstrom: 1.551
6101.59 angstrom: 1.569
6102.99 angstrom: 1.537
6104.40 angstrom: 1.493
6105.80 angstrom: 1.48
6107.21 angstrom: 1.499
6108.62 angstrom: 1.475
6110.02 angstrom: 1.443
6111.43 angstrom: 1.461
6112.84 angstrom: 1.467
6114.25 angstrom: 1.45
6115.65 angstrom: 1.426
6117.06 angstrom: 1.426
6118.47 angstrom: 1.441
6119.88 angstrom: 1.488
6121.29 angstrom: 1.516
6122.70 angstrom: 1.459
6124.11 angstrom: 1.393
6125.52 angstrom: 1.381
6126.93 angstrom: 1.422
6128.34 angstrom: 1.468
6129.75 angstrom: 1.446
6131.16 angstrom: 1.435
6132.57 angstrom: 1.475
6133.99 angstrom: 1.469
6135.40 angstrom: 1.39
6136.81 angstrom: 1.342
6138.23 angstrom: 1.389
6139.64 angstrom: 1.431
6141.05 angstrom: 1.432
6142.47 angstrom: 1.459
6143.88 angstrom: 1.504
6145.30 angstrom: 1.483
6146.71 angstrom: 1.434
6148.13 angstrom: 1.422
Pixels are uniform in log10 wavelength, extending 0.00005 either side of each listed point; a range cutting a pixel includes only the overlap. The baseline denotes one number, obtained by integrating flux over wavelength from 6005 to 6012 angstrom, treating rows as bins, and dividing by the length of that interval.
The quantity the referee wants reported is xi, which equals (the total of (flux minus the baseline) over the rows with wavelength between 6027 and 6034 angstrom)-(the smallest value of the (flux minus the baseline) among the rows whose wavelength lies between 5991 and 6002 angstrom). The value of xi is 0.35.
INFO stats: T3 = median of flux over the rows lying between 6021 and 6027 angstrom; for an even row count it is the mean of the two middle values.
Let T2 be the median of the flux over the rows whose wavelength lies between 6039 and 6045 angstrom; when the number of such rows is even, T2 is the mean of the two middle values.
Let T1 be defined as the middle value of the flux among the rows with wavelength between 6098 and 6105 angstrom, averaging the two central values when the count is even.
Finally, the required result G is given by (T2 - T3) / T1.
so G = 0.02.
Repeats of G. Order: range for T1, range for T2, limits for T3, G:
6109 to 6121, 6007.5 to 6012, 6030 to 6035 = -0.05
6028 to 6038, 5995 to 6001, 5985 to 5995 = 0.02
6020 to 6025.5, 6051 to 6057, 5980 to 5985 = 0.04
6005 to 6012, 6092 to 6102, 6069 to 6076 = -0.08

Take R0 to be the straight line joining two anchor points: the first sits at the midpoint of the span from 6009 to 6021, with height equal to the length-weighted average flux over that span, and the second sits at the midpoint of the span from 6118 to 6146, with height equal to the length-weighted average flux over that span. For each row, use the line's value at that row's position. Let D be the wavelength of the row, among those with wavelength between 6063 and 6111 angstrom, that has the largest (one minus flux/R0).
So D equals 6095.97 angstrom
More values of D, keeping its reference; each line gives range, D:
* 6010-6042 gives 6038.69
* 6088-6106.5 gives 6095.97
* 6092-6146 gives 6136.81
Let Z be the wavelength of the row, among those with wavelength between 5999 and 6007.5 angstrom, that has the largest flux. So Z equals 6001.27 angstrom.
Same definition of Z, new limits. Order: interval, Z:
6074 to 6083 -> 6074.95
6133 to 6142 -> 6133.99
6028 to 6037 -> 6033.13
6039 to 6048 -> 6044.26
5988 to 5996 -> 5992.98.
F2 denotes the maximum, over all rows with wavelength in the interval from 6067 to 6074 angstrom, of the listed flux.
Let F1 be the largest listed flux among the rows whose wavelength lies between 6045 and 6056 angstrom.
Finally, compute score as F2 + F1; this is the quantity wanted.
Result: 3.08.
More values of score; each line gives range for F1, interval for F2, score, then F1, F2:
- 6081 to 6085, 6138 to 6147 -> 2.95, 1.446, 1.504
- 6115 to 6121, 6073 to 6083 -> 3.02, 1.488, 1.535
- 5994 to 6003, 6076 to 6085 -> 3.09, 1.571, 1.519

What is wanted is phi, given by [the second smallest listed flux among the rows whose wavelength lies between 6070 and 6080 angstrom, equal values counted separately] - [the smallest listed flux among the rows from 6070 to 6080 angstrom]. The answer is 0.061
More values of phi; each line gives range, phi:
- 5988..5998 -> 0.033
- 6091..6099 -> 0.014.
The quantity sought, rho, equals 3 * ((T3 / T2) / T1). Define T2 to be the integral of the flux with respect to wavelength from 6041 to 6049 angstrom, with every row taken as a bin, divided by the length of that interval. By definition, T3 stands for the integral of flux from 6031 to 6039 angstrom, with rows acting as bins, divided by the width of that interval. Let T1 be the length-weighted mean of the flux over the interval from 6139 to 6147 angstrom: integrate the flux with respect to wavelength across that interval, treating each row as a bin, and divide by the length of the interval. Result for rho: 1.91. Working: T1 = 1.46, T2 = 1.50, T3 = 1.40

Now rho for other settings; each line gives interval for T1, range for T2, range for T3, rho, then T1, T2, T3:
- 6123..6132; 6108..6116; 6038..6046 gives 2.07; 1.43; 1.46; 1.44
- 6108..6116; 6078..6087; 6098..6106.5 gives 2.11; 1.46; 1.47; 1.51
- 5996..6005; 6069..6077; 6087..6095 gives 1.98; 1.50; 1.50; 1.48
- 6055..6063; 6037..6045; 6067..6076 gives 2.14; 1.47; 1.40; 1.47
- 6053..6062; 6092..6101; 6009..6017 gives 2.08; 1.46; 1.42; 1.44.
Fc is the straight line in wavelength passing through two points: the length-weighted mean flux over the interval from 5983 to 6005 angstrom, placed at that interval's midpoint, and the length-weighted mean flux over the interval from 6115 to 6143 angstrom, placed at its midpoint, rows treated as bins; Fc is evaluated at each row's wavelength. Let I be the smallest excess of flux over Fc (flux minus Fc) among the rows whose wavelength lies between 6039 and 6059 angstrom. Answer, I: -0.134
